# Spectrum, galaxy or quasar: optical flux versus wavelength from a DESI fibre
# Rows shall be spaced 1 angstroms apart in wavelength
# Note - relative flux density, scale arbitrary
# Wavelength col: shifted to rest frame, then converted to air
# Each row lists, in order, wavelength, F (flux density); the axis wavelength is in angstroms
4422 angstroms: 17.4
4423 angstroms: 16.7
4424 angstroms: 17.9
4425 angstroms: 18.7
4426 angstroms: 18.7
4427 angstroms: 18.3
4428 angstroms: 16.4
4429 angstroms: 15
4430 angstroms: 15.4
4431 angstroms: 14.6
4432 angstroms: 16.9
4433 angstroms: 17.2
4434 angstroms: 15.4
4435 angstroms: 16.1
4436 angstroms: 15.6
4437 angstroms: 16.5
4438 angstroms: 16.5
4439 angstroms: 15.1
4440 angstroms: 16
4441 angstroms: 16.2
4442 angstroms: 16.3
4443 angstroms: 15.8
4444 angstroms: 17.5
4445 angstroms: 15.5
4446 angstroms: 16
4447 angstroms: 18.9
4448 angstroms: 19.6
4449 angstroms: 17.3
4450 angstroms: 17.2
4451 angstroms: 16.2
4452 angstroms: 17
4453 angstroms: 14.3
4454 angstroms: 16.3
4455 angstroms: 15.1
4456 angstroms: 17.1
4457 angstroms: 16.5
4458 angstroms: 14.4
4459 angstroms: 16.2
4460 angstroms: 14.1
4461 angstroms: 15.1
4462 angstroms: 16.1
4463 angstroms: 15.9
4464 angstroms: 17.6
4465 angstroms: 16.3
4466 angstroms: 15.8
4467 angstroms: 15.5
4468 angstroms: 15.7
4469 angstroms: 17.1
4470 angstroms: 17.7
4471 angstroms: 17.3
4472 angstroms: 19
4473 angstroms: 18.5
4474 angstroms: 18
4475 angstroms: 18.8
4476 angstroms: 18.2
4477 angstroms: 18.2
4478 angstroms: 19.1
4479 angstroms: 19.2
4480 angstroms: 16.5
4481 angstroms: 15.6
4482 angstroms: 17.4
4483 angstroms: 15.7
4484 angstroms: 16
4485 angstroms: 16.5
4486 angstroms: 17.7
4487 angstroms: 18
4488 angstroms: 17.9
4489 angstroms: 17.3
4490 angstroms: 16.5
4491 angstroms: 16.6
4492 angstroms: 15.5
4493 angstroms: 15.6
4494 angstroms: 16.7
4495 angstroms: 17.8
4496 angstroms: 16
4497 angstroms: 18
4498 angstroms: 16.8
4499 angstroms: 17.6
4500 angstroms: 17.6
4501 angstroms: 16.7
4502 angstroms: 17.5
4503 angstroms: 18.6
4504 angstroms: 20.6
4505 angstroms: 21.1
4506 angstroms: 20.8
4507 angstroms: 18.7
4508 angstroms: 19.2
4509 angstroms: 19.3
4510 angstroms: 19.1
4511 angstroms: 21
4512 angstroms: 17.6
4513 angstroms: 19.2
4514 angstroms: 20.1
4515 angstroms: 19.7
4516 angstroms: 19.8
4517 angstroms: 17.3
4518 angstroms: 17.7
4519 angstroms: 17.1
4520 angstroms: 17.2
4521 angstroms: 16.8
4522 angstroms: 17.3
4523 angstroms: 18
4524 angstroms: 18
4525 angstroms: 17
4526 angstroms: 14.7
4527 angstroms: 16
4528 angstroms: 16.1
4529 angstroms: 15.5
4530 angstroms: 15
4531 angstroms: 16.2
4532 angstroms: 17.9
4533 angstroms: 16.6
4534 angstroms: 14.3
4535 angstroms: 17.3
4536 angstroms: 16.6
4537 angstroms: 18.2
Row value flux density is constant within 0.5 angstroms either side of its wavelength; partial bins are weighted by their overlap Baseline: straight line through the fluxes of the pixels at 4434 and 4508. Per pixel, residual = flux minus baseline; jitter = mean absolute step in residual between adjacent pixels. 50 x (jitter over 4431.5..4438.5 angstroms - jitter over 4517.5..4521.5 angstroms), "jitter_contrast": 16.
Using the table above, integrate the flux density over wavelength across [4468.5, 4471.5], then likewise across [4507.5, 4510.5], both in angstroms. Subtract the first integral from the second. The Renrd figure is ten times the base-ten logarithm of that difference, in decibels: 7.4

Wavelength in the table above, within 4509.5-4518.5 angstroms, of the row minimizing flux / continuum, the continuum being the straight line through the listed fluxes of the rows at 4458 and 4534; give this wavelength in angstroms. 4517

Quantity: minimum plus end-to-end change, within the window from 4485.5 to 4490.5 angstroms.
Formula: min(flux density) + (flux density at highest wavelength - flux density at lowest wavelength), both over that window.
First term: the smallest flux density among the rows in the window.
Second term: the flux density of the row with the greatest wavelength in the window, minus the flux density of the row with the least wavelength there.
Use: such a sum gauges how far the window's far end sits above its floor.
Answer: 15.3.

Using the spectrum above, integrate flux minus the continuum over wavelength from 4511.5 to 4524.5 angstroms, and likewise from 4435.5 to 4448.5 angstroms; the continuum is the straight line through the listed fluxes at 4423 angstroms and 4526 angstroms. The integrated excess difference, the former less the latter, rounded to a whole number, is 39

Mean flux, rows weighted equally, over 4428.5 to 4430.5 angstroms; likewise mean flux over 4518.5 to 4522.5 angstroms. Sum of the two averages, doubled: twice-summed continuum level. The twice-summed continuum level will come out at 64.6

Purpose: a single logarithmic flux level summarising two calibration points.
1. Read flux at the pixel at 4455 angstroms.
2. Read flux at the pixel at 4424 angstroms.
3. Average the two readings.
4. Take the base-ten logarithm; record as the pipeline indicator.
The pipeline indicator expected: 1.217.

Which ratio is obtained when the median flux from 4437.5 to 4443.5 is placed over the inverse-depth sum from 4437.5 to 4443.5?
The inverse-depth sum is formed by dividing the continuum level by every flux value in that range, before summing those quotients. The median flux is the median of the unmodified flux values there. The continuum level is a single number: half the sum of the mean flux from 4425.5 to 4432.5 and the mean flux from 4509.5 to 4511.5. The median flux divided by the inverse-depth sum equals 2.3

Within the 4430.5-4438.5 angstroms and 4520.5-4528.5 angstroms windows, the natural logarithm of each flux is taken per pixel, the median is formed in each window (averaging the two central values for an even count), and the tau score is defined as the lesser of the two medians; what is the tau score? 2.79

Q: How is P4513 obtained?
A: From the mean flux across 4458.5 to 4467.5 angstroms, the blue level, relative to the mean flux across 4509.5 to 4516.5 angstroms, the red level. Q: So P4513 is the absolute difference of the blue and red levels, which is 3.7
